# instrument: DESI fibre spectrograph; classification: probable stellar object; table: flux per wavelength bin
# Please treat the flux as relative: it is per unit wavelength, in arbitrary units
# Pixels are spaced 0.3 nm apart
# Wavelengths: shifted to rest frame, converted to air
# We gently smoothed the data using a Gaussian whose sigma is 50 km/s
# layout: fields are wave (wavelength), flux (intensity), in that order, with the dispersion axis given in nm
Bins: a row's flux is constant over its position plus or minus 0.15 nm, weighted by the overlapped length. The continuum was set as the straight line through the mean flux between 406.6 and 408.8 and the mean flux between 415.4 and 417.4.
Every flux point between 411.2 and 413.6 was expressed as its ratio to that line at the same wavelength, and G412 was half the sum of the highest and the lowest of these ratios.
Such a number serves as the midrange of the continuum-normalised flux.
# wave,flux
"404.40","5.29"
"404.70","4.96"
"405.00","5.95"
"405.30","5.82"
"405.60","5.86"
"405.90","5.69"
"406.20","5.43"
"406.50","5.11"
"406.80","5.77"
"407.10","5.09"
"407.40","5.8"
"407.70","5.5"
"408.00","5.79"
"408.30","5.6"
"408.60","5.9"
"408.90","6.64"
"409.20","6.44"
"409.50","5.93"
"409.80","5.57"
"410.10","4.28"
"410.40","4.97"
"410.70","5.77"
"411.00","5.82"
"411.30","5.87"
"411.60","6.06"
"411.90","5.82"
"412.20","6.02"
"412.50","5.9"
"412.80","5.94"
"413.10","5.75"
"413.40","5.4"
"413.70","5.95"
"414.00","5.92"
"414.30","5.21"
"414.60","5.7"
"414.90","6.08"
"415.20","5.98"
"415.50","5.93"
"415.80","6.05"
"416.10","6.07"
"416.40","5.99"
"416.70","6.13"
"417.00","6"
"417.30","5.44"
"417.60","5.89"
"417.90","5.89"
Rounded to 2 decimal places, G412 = 0.99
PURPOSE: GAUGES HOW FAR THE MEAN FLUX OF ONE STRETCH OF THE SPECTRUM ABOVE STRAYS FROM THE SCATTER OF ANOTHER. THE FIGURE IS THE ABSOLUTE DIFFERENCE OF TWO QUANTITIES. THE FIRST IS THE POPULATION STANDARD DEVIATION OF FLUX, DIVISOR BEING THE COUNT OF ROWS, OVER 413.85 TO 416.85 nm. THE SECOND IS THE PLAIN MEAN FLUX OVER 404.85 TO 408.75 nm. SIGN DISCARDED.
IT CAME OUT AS 5.38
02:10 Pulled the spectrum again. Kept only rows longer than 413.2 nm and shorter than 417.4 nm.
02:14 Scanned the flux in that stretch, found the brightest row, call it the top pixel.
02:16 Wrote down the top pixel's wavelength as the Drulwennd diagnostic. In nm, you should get 416.70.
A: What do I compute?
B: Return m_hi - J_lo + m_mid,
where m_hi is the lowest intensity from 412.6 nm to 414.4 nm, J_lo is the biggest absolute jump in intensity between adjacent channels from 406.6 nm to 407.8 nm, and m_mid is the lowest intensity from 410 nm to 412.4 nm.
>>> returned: 8.8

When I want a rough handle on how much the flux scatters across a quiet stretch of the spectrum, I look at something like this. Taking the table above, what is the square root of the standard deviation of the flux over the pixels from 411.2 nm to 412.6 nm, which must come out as 0.3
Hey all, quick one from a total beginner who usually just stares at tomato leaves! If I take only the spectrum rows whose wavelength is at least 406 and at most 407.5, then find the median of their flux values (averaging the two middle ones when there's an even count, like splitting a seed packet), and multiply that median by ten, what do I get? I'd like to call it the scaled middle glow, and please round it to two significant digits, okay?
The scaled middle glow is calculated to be 54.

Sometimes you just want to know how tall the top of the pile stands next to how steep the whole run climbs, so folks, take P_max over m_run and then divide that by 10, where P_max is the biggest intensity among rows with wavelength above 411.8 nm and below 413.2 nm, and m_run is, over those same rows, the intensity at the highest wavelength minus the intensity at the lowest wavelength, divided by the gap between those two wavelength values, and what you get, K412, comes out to -10.3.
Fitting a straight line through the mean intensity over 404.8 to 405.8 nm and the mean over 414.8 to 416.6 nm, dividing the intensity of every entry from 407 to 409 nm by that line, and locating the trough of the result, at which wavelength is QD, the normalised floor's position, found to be 407.10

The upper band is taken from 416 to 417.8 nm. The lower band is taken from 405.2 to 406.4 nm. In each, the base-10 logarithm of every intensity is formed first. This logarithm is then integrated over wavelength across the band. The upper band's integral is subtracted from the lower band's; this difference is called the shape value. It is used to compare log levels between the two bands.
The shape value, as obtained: -0.5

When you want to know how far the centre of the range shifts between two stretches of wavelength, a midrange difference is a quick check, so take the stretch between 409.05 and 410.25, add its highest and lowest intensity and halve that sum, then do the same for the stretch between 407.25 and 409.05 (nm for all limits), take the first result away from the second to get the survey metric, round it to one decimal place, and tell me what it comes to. 0.7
